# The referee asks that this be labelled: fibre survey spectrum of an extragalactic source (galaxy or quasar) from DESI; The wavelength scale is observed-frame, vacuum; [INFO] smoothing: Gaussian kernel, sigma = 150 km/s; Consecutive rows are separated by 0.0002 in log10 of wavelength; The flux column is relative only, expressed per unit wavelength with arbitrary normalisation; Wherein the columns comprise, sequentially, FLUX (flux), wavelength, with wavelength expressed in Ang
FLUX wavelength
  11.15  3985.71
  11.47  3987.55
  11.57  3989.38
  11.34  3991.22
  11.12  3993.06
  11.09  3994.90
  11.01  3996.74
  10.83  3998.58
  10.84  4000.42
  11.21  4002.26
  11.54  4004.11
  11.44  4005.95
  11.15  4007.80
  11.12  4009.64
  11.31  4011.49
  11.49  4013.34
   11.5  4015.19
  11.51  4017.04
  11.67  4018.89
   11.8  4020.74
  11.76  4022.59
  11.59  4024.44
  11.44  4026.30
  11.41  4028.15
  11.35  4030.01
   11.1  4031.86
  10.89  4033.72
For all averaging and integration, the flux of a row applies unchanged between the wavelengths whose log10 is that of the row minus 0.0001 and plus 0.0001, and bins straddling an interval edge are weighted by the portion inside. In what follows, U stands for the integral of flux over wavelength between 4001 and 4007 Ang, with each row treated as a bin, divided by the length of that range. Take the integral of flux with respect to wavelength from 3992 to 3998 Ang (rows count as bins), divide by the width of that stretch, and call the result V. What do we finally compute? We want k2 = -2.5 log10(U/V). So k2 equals -0.028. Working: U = 11.4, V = 11.1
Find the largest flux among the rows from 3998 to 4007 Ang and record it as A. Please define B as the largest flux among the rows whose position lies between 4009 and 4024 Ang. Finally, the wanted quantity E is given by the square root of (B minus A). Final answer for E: 0.51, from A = 11.54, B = 11.8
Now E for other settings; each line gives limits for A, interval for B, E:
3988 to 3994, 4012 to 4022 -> 0.48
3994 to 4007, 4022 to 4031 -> 0.47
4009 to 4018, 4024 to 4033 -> 0.28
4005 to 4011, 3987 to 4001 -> 0.36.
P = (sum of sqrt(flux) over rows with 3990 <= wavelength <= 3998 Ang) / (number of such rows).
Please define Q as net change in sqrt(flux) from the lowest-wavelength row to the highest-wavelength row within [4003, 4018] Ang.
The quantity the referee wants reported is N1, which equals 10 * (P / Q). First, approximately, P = 3.34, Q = -0.004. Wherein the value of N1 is -7554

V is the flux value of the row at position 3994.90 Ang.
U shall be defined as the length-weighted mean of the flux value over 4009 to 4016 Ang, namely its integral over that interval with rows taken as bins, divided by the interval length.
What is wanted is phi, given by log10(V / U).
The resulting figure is -0.010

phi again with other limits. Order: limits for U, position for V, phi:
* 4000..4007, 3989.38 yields 0.011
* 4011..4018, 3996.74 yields -0.017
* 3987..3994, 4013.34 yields 0.004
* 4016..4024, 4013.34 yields -0.007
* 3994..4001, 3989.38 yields 0.024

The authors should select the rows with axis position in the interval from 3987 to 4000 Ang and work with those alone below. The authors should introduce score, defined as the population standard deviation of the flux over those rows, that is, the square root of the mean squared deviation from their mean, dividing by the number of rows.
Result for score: 0.25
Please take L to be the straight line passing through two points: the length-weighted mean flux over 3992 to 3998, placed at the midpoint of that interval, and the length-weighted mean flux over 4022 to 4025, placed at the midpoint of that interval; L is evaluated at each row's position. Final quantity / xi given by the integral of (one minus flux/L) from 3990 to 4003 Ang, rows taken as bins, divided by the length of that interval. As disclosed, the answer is 0.002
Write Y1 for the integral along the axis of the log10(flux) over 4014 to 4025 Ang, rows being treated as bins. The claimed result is 11.7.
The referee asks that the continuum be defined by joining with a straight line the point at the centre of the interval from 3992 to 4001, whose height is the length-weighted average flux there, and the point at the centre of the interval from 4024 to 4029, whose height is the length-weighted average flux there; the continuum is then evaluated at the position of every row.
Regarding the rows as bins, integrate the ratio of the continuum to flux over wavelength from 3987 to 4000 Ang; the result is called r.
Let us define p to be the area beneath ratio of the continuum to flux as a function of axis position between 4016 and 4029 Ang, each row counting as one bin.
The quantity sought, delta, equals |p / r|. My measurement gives 1.00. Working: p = 12.8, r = 12.7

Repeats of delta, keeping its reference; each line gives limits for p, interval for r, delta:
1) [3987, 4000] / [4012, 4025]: 1.00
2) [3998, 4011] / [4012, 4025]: 1.02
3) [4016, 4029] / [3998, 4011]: 0.99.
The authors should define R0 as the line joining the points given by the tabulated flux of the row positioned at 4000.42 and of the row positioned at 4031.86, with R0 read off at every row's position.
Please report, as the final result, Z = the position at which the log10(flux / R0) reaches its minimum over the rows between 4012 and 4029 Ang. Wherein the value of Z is 4028.15 Ang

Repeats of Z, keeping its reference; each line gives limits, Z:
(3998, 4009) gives 4000.42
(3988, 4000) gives 3998.58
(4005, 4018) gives 4009.64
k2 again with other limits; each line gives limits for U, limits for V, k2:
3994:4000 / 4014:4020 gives 0.057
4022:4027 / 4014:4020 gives -0.002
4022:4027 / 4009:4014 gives -0.027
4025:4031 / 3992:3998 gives -0.033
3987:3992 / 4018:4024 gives 0.025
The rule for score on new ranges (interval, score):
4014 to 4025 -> 0.12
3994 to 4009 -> 0.24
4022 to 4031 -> 0.15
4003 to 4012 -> 0.16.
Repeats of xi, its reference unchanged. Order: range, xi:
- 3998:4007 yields 0.004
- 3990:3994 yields -0.023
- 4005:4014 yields 0.007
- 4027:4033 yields 0.047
